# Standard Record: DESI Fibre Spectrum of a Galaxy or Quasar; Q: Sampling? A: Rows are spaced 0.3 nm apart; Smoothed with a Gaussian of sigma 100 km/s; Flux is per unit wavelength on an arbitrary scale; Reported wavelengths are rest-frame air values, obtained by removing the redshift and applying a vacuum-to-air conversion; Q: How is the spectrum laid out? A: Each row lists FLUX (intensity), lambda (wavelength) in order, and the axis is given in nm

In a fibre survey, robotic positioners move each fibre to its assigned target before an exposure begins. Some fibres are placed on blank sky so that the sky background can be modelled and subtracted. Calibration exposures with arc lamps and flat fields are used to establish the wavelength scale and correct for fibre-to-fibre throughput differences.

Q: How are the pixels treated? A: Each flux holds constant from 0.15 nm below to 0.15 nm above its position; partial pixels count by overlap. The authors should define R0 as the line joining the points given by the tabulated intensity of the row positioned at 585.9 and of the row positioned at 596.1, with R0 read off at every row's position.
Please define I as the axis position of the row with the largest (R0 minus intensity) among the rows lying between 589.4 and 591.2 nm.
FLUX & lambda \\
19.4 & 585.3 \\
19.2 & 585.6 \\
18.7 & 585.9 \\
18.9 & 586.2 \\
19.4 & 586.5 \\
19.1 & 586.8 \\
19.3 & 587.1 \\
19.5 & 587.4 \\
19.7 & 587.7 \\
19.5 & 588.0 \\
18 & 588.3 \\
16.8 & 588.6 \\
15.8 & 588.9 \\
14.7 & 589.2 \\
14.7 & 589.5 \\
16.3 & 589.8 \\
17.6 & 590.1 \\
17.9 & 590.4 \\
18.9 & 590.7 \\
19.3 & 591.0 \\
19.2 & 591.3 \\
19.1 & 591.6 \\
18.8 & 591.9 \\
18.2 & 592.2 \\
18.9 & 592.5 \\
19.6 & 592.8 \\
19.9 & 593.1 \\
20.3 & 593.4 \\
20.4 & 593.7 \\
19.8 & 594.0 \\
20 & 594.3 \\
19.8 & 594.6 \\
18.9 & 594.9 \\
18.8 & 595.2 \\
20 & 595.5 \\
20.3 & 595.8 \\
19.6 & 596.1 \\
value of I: 589.5 nm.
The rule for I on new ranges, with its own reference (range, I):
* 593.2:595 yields 594.9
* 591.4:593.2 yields 592.2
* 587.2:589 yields 588.9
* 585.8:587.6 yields 585.9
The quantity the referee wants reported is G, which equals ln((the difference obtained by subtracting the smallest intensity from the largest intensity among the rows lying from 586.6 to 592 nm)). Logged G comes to 1.6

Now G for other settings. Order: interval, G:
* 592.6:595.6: 0.5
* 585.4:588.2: 0.0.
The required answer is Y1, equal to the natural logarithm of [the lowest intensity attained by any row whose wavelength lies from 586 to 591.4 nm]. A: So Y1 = 2.69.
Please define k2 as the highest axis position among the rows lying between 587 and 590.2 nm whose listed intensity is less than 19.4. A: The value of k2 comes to 590.1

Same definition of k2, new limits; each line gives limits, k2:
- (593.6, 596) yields 595.2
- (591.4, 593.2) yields 592.5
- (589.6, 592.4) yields 592.2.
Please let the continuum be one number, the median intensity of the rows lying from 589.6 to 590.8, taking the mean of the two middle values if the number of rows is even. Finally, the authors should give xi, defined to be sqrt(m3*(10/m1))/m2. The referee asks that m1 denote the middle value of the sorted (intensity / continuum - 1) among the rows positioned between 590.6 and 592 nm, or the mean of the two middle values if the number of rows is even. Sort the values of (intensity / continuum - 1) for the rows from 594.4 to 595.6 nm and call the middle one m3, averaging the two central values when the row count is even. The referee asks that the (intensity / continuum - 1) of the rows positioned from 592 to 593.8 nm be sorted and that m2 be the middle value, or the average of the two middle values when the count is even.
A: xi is 30.6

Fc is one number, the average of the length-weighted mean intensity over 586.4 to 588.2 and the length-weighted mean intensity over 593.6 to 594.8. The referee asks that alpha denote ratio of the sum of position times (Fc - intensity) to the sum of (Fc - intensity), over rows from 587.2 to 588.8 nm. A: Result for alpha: 588.44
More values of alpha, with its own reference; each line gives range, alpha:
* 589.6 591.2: 590.14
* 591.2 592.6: 592.01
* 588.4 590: 589.23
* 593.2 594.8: 593.79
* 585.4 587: 586.15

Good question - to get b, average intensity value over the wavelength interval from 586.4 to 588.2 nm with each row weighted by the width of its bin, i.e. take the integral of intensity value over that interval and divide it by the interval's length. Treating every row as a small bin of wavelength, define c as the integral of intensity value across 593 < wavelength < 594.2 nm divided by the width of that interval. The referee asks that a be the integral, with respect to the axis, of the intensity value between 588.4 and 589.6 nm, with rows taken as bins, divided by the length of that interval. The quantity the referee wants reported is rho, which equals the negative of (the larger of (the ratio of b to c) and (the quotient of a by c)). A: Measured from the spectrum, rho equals -0.96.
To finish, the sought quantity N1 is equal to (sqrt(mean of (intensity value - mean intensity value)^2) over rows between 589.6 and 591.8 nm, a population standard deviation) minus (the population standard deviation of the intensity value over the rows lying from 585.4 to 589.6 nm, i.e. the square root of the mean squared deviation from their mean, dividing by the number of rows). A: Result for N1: -0.7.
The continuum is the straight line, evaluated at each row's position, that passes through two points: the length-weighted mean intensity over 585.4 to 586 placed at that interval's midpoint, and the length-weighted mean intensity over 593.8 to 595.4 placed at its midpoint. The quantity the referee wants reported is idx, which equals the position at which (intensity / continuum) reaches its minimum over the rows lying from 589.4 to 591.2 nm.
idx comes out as 589.5 nm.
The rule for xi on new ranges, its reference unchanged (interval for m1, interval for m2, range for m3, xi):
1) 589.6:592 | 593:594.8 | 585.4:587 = 28.3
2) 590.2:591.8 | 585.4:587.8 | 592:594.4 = 46.7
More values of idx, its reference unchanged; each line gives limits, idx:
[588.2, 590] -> 589.5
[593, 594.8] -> 594.6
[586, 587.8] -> 586.2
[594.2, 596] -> 595.2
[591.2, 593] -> 592.2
